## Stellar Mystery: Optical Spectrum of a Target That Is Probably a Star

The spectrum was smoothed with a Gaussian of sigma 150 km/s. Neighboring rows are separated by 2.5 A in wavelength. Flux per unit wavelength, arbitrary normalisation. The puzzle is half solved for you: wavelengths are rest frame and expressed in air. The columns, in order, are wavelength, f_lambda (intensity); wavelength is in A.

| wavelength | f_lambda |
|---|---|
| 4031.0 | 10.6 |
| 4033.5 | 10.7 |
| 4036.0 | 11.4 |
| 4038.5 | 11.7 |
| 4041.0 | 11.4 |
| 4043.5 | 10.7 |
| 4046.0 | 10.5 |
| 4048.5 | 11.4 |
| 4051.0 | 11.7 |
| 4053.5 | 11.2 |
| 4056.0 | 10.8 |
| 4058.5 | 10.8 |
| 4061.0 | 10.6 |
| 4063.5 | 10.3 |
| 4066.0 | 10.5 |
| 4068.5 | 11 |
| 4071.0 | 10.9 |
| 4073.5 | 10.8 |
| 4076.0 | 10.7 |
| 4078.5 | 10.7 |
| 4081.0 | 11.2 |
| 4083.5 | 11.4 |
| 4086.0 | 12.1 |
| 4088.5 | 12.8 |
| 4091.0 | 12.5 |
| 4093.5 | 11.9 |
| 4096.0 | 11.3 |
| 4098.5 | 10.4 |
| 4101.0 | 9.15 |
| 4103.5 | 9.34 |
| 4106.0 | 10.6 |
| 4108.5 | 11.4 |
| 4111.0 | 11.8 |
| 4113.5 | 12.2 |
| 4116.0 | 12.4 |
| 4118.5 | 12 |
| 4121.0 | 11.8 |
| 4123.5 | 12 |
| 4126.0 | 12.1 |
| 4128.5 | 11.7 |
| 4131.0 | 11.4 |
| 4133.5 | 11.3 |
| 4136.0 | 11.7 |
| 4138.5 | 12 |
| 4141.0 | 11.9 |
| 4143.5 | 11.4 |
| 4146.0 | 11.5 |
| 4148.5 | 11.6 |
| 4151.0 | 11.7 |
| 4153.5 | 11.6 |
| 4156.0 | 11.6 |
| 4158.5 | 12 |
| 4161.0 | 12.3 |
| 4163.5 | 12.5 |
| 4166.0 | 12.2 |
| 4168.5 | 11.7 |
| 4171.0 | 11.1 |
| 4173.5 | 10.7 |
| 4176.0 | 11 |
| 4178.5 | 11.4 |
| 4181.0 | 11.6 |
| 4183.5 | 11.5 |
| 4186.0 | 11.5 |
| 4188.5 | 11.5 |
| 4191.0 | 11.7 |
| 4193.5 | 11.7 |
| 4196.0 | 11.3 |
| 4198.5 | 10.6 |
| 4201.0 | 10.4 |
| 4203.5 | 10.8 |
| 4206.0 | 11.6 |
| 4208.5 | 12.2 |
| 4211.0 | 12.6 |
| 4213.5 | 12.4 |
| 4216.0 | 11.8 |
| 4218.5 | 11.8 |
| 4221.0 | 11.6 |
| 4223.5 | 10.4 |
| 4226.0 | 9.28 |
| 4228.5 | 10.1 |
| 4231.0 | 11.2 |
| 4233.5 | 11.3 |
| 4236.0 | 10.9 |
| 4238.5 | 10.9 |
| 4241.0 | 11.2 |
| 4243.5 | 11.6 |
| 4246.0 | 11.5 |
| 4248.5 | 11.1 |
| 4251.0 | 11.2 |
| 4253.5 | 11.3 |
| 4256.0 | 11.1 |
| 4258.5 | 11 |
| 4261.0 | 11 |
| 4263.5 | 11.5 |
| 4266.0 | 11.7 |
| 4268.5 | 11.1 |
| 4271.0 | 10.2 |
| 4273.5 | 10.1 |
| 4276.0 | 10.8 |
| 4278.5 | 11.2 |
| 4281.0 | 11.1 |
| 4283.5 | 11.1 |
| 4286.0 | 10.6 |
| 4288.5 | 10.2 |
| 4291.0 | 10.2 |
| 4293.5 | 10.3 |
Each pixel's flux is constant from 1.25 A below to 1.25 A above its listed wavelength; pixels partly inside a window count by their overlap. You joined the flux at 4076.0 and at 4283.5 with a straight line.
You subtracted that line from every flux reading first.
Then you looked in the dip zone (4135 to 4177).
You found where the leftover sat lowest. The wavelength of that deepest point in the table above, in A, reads 4173.5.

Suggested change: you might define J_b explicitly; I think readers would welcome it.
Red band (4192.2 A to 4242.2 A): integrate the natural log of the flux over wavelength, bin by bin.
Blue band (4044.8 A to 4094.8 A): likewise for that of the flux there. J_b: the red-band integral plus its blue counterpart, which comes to 241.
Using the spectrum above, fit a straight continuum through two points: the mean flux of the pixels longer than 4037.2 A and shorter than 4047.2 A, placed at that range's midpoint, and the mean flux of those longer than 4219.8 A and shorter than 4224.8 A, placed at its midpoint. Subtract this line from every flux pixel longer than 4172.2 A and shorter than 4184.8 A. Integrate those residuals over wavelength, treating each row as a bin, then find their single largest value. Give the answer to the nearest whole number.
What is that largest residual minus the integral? -2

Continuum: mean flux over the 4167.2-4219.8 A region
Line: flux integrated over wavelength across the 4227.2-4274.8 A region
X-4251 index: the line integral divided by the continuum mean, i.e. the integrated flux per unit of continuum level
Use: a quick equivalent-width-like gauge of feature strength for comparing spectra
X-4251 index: 46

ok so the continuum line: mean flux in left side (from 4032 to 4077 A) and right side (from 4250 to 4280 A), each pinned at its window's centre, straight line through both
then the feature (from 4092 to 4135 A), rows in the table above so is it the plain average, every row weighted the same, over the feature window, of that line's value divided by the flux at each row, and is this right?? 0.974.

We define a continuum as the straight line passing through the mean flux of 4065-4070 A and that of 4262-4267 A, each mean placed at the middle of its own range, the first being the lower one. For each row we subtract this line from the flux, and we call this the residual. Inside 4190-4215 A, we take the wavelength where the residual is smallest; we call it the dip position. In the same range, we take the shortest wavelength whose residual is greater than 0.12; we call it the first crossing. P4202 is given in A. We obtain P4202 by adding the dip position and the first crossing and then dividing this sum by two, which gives 4196.0 A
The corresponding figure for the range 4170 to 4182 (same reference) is 4176.0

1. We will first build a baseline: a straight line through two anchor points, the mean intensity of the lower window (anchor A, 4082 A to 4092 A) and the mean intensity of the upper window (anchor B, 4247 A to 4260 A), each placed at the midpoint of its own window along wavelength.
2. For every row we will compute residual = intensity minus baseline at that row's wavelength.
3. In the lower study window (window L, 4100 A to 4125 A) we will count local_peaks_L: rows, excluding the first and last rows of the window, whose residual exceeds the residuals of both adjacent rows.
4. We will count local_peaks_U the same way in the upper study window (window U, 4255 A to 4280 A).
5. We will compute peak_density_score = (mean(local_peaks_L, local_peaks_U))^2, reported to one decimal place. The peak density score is 1.0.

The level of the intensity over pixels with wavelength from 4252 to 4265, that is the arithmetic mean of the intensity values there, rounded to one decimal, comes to 11.2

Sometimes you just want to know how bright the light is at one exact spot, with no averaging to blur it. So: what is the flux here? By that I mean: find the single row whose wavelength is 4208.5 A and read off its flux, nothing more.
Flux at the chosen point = 12.2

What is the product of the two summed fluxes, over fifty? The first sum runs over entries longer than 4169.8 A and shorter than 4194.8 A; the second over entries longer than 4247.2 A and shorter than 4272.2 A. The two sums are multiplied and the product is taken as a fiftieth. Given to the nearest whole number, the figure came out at 253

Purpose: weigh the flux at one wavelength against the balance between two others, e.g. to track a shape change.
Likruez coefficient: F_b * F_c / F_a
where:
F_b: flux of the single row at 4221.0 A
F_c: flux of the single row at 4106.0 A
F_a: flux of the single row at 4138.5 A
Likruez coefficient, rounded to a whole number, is 10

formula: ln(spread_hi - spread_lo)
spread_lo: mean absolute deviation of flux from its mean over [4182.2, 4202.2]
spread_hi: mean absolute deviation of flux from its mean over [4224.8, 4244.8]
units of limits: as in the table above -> -1.8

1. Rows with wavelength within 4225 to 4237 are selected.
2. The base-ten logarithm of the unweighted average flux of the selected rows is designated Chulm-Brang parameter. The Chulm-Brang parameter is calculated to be 1.02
